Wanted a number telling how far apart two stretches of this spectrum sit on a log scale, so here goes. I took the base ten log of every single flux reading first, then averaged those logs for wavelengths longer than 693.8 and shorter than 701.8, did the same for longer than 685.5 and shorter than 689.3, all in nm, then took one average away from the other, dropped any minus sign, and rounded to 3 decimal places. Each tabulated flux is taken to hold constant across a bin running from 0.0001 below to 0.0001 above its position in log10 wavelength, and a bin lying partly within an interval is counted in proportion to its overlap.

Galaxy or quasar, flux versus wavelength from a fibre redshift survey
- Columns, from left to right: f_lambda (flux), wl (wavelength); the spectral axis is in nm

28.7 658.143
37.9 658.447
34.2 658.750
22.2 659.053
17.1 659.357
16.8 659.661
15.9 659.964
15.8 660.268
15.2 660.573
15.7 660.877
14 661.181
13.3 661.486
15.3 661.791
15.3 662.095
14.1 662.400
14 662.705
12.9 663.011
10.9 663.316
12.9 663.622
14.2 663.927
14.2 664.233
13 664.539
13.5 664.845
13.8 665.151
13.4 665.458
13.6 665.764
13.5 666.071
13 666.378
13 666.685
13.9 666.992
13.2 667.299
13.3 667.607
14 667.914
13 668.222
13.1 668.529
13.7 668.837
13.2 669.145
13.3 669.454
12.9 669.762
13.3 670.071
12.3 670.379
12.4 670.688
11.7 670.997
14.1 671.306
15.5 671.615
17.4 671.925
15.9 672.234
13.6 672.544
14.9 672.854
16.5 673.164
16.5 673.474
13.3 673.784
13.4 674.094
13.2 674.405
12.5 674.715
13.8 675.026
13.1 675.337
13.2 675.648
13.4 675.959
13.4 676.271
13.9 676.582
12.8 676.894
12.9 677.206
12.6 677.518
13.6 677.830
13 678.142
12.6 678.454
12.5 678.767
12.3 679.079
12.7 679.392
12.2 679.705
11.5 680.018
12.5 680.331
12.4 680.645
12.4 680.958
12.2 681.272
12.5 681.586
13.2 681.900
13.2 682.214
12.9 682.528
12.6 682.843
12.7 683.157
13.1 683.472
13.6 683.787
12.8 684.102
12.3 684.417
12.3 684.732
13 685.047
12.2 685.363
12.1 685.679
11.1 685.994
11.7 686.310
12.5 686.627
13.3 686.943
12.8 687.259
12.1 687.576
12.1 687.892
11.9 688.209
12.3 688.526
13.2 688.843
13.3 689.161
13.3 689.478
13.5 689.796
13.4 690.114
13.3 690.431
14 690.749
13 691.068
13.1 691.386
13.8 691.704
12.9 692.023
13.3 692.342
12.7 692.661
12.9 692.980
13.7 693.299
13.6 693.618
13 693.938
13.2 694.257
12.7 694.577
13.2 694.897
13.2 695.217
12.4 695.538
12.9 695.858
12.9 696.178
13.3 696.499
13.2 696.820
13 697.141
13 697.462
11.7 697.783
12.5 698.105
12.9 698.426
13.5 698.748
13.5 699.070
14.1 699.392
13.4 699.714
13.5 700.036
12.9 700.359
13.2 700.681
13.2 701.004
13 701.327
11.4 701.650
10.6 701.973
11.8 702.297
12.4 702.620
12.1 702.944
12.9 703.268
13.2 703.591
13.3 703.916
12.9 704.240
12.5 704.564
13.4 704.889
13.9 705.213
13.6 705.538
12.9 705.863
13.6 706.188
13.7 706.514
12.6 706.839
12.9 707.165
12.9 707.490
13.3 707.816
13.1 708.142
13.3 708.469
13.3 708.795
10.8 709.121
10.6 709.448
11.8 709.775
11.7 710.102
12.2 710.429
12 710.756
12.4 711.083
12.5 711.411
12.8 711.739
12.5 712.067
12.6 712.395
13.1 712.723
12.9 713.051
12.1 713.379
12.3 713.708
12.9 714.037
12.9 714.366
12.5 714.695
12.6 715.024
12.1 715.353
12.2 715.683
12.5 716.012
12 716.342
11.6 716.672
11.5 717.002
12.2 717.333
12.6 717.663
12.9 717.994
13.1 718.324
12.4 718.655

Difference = 0.022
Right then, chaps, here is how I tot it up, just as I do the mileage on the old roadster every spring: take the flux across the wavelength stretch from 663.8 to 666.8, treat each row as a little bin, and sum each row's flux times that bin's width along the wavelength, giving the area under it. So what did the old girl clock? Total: 41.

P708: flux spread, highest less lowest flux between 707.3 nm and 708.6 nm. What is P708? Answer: 0.4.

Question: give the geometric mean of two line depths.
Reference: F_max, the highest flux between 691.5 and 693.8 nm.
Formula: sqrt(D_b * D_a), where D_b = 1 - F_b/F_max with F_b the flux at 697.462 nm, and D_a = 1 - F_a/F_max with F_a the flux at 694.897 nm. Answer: 0.050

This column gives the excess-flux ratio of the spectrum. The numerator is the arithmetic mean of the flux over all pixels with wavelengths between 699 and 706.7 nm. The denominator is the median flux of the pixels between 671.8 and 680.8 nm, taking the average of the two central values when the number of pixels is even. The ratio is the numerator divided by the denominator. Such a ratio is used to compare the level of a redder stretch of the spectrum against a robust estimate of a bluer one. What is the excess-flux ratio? 0.98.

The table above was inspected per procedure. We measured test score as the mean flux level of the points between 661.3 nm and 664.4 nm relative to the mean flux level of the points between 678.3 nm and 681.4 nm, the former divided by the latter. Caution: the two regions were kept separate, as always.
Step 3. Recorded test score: 1.11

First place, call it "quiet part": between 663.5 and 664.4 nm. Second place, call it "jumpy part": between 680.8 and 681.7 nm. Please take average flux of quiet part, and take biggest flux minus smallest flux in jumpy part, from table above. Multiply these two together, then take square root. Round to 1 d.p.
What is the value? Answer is 2.0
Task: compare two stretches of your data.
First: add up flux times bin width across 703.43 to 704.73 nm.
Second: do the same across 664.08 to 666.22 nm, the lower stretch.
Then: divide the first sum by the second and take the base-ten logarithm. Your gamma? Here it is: -0.2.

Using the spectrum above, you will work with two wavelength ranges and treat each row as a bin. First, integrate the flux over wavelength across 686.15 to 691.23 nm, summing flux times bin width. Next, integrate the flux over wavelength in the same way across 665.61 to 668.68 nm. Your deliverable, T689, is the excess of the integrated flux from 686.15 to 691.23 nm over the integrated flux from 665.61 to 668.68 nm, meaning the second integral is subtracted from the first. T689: 24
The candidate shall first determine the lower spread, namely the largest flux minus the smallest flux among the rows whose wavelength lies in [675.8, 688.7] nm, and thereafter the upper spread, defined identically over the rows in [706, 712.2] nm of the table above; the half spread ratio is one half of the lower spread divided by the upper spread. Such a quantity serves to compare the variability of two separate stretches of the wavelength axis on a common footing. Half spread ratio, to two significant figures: 0.45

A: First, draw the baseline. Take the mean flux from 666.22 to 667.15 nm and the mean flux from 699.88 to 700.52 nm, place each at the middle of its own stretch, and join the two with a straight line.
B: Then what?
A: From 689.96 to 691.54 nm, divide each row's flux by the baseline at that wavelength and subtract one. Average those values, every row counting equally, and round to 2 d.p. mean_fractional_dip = 0.01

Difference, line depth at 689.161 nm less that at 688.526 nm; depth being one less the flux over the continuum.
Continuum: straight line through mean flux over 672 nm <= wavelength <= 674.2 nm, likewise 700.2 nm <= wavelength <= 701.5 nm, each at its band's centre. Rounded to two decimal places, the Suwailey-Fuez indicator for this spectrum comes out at -0.07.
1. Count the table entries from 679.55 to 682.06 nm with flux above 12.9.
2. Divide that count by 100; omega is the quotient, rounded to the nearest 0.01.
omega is 0.01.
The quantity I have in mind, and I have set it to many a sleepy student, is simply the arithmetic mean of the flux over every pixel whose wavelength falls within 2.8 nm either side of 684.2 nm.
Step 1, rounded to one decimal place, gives 12.6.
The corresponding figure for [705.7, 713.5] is 12.6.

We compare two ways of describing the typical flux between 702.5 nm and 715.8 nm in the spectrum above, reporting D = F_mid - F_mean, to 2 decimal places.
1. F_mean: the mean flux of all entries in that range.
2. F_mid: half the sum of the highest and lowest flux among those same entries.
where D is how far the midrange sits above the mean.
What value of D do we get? -0.42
